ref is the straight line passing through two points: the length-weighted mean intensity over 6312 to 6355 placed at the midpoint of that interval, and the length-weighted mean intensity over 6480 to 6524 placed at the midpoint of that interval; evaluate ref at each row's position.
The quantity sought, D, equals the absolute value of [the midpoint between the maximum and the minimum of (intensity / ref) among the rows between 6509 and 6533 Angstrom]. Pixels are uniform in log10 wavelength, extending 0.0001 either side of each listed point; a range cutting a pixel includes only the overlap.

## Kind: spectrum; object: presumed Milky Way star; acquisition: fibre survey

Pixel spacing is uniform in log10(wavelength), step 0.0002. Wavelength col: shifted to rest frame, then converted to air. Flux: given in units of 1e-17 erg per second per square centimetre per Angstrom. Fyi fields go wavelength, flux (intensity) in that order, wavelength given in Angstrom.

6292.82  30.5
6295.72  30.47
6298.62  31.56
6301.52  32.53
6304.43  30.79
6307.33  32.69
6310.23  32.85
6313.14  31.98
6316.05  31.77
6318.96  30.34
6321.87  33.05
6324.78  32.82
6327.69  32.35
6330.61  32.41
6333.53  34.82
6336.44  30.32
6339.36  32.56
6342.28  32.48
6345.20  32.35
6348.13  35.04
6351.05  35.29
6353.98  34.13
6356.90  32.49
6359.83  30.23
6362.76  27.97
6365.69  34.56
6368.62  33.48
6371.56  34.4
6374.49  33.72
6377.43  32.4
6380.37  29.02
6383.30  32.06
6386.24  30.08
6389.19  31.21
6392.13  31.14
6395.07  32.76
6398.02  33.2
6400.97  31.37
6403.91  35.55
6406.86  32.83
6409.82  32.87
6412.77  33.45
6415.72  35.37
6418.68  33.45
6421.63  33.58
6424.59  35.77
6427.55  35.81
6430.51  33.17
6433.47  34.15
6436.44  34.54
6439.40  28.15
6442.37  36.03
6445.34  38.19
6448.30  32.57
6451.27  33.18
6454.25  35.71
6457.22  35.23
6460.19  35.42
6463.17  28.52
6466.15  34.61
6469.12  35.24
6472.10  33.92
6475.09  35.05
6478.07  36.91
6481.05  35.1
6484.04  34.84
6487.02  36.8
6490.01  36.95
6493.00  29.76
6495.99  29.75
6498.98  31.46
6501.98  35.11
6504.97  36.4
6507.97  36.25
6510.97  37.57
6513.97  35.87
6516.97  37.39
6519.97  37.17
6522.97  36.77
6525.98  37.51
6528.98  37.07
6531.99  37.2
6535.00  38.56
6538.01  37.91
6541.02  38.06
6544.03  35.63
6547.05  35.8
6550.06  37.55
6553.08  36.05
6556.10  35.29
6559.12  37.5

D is 1.04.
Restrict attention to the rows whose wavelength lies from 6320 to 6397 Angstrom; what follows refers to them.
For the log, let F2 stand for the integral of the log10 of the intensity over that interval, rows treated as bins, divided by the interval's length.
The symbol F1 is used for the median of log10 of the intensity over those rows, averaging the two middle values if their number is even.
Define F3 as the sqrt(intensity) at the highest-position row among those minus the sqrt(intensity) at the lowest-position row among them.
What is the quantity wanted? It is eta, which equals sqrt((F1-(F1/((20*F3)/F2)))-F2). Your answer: 2.1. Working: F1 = 1.51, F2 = 1.51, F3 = -0.03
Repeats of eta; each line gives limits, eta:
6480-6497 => 0.5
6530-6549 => 1.0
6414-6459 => 3.2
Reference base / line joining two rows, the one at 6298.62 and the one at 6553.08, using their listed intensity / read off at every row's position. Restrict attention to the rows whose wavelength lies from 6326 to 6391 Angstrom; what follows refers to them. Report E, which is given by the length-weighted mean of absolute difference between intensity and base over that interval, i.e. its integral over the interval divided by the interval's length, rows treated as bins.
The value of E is 1.6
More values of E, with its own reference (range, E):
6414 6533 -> 1.7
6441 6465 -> 2.2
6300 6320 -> 0.8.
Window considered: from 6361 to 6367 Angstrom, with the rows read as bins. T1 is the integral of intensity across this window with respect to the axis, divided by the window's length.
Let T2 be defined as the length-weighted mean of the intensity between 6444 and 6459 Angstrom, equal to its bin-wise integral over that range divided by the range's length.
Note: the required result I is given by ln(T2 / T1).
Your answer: 0.12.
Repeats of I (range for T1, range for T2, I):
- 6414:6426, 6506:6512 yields 0.06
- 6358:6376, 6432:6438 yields 0.06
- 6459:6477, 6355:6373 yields -0.05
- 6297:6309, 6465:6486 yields 0.10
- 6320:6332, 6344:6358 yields 0.04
